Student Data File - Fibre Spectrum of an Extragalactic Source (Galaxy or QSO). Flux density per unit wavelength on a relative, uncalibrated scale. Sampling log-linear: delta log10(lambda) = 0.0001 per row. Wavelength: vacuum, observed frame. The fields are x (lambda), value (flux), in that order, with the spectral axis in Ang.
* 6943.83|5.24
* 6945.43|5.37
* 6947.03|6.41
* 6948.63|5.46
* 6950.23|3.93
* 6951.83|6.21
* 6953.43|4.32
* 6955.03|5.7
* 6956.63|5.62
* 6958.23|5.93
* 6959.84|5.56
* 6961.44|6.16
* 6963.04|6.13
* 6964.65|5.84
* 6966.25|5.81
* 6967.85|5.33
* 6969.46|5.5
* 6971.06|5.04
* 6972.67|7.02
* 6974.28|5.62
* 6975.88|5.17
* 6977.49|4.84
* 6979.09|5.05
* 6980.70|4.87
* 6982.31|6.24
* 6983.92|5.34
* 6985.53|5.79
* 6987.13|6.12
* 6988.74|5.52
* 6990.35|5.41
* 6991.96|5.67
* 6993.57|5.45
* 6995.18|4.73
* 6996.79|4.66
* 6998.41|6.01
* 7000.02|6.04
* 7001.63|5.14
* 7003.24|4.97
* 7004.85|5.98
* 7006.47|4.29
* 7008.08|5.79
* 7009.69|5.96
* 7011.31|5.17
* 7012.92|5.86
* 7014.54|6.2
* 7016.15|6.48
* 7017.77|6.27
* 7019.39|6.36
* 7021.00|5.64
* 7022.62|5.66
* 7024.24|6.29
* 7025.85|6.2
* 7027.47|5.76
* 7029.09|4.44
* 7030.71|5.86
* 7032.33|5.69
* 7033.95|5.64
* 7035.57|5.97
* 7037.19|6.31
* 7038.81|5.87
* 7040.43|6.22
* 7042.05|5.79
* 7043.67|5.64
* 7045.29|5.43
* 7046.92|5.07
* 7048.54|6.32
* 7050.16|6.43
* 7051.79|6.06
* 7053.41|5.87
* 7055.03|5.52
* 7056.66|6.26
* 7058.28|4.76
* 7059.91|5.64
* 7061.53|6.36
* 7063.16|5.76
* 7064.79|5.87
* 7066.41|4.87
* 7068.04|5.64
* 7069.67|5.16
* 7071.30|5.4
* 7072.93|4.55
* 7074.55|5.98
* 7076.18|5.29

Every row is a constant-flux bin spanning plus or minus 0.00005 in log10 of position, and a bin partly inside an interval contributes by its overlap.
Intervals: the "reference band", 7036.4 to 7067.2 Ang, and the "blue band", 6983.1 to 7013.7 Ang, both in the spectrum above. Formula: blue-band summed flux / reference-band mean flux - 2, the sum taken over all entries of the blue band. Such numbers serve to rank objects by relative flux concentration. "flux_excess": 15.9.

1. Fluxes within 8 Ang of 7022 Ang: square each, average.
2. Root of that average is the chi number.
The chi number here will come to 6.0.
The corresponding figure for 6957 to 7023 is 5.7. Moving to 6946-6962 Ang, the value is 5.6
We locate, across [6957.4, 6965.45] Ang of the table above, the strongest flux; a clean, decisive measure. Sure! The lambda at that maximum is 6961.44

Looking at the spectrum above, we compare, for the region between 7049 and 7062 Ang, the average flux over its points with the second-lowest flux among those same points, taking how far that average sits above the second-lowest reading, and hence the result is 0.34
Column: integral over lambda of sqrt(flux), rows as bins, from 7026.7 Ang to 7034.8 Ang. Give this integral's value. 19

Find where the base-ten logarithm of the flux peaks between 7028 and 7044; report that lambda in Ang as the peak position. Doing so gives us 7037.19 Ang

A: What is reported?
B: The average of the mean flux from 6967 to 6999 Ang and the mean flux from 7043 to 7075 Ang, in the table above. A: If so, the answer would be 5.55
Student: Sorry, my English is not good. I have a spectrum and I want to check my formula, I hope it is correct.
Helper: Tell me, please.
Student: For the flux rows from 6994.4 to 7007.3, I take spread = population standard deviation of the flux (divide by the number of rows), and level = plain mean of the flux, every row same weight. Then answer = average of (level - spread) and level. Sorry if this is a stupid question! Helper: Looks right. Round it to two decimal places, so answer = 4.90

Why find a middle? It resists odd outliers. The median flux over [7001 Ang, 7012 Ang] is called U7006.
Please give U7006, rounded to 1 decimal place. 5.2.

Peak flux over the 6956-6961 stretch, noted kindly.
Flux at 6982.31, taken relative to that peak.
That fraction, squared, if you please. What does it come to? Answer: 1.11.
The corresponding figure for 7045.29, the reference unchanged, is 0.84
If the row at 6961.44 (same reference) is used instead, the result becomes 1.08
